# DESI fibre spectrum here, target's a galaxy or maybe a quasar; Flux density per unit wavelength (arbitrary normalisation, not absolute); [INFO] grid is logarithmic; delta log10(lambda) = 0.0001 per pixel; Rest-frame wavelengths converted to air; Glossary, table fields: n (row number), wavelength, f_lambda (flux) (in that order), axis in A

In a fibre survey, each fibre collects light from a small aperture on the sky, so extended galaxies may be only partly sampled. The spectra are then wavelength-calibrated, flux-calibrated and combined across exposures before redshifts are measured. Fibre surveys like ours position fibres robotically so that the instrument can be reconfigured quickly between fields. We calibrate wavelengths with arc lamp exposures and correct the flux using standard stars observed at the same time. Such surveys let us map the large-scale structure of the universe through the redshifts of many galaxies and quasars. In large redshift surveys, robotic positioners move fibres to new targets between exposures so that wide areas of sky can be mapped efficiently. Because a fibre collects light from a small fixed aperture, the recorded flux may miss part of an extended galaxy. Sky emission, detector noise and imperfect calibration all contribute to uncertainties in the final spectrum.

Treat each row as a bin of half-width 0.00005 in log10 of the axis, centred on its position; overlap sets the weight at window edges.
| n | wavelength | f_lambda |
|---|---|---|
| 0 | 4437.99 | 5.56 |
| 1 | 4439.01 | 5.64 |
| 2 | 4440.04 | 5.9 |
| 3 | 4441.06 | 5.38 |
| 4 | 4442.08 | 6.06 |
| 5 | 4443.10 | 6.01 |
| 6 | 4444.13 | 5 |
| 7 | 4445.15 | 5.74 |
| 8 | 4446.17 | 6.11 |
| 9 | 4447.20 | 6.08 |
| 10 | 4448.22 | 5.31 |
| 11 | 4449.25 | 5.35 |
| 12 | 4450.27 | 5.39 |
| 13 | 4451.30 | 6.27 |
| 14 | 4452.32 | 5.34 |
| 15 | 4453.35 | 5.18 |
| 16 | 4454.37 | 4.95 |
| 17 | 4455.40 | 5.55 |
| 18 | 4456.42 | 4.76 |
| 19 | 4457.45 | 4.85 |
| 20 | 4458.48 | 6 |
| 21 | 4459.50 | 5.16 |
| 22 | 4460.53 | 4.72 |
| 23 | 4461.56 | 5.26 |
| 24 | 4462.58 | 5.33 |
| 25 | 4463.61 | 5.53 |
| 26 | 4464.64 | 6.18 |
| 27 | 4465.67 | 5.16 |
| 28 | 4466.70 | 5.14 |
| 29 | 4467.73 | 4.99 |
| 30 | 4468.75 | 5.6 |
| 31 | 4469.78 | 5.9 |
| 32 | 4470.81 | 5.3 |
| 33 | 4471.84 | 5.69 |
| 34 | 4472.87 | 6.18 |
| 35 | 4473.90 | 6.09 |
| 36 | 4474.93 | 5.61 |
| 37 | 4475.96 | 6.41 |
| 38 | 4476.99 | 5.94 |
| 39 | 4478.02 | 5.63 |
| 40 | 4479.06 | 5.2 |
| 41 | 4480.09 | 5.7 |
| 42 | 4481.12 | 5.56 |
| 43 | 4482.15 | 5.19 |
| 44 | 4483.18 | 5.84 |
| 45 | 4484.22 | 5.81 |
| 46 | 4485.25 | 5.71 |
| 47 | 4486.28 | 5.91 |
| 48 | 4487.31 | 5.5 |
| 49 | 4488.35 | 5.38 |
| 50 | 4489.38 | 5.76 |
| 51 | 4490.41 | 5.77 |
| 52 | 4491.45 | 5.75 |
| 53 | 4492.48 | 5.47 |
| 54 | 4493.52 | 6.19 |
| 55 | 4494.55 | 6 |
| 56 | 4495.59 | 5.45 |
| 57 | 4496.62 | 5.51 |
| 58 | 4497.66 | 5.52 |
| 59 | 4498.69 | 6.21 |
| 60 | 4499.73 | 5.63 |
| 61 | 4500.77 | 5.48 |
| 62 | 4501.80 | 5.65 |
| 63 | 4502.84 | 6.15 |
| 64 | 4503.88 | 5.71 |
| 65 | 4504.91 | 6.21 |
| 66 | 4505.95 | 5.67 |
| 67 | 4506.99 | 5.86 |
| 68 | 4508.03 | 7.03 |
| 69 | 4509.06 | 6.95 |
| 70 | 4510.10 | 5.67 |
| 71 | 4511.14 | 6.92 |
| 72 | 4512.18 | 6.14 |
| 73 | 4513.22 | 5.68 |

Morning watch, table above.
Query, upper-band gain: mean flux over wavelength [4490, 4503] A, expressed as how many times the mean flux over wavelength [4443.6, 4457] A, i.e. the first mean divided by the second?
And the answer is 1.05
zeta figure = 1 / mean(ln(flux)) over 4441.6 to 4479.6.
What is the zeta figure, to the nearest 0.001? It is 0.585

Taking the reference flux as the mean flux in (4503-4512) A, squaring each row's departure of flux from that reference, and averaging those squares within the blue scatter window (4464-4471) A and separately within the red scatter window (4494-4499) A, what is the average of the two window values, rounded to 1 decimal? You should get 0.6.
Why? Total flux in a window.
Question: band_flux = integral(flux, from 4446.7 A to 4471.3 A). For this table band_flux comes 133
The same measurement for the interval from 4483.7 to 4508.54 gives 144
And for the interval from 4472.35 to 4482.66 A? 59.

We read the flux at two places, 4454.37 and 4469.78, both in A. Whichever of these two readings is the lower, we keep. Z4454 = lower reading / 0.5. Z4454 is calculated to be 9.9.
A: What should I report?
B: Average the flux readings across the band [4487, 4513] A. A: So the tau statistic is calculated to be 5.90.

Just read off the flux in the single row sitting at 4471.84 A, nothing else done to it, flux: 5.69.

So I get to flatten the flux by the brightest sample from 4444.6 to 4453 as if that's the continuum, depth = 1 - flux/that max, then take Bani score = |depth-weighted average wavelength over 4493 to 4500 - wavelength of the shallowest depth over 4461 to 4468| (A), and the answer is 32.3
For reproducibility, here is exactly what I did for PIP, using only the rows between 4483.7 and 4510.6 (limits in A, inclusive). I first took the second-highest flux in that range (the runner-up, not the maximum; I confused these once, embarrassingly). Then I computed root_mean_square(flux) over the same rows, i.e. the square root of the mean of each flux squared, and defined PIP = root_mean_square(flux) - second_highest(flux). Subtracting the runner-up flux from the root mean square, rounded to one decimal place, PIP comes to -1.1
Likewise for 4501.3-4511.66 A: -0.7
